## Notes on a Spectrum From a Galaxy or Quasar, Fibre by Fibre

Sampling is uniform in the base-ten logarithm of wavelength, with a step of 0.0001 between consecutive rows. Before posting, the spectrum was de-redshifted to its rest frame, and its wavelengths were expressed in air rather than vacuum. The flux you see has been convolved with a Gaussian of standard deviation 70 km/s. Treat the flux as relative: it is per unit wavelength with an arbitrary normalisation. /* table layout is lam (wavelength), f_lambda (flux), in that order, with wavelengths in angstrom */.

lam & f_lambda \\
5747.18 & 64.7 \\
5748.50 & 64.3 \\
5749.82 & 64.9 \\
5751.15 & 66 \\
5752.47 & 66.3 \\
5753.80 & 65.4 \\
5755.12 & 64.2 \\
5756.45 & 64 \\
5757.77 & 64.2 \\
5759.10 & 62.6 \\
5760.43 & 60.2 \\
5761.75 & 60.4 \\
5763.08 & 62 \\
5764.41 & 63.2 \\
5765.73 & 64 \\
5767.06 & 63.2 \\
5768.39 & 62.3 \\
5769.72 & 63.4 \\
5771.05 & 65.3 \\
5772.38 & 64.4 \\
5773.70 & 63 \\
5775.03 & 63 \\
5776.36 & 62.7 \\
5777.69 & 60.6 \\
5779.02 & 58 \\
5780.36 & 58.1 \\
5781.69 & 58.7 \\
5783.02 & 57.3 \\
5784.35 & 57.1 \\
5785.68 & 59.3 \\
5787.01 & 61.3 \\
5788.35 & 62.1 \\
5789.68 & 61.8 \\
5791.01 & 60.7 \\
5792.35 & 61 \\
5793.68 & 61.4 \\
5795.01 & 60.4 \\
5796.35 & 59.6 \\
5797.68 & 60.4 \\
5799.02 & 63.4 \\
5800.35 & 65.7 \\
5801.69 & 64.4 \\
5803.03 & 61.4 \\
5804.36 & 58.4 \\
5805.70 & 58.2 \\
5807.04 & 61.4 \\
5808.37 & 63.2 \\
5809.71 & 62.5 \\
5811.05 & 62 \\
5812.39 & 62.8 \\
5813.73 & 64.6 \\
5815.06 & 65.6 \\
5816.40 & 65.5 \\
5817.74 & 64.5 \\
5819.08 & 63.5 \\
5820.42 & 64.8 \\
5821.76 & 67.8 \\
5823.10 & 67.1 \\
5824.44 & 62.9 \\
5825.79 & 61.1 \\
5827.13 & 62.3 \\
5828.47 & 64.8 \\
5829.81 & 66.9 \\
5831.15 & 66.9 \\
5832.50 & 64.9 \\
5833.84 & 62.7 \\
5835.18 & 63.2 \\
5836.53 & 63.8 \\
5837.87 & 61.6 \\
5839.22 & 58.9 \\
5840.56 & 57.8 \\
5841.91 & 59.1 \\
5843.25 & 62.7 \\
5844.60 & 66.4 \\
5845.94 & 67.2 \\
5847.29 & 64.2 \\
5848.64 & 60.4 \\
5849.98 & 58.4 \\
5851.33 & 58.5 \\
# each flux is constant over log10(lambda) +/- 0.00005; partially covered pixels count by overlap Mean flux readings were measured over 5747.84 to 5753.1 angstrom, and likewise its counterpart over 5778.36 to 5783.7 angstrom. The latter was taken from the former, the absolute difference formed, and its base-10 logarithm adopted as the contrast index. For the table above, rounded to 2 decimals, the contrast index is 0.87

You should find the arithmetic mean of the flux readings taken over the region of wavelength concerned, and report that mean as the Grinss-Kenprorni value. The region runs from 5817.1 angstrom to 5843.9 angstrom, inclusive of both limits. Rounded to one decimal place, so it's 63.4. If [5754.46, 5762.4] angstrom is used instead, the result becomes 62.6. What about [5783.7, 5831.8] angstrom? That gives 62.7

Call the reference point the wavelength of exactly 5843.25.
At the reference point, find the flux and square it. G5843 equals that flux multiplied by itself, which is 3931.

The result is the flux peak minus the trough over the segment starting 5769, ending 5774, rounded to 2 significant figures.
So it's 2.3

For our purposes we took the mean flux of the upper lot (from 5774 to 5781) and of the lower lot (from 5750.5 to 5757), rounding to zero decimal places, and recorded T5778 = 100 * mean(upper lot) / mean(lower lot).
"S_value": 93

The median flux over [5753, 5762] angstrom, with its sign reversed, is -64.0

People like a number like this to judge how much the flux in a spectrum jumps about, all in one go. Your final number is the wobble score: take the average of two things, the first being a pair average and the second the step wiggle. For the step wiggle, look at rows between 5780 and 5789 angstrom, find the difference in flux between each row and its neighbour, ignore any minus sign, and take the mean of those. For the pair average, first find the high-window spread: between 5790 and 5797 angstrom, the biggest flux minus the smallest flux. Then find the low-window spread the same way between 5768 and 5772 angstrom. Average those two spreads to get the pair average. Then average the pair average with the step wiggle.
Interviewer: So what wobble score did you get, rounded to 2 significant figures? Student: 1.8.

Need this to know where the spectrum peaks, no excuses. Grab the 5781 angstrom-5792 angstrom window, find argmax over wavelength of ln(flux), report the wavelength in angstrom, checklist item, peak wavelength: 5788.35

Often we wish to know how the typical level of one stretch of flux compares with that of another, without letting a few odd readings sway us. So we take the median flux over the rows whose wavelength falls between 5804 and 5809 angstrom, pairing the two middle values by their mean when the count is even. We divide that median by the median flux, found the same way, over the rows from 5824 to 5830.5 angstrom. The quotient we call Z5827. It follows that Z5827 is 0.95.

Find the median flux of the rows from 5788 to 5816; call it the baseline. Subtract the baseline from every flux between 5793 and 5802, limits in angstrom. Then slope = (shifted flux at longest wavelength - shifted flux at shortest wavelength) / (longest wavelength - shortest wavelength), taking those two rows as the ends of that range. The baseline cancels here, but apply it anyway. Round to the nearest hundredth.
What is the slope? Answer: 0.37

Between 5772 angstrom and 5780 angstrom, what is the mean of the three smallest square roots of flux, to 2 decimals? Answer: 7.77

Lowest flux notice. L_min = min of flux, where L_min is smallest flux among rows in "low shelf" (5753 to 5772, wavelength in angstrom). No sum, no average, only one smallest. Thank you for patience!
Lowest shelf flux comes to 60.2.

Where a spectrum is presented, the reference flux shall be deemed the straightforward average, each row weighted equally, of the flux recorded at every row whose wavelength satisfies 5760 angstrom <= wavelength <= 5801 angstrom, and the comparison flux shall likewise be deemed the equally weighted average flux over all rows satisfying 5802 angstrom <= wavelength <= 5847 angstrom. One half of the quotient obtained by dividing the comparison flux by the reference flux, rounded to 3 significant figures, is 0.515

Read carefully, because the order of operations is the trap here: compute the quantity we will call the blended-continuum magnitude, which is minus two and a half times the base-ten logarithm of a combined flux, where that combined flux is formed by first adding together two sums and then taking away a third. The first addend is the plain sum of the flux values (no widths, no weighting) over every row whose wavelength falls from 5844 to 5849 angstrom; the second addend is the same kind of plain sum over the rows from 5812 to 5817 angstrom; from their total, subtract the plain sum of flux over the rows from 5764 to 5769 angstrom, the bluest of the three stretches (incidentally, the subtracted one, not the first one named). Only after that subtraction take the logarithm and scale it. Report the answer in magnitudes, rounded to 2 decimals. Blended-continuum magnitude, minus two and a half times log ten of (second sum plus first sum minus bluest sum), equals -6.05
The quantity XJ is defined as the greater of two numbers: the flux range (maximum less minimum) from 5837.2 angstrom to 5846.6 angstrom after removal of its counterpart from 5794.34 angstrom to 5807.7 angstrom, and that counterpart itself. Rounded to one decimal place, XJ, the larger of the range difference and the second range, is 7.5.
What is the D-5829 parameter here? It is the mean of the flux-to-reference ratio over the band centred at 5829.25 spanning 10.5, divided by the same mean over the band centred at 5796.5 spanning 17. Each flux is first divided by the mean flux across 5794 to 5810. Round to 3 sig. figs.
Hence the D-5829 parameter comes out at 1.04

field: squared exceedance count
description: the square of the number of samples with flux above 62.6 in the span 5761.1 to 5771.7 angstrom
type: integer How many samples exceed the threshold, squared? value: 25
